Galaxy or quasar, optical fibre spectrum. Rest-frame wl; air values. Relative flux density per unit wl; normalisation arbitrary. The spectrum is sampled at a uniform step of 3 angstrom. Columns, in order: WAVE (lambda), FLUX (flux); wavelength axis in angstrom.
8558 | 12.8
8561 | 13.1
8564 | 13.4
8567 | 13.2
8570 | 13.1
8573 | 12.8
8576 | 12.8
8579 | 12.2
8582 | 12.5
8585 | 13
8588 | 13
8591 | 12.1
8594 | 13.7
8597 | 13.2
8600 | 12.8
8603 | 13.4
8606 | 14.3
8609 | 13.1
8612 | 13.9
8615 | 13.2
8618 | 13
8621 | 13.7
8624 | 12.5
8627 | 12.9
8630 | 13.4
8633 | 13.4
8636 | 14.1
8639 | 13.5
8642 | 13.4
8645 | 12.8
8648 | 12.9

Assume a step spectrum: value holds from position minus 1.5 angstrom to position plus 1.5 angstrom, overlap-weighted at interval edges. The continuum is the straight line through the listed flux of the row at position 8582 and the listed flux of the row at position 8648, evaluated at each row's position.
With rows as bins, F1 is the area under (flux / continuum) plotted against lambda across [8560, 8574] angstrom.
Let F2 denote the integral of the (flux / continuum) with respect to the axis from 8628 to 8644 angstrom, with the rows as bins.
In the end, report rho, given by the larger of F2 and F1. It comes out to 16.9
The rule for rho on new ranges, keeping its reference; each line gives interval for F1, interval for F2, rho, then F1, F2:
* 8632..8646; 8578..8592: 14.7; 14.7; 14.1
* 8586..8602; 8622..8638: 16.6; 16.5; 16.6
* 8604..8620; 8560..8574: 17.0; 17.0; 14.8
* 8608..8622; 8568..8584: 16.3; 14.7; 16.3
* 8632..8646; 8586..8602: 16.5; 14.7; 16.5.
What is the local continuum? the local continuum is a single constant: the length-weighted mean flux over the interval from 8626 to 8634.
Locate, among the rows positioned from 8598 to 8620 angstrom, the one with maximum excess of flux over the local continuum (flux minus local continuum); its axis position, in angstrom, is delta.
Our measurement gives 8606 angstrom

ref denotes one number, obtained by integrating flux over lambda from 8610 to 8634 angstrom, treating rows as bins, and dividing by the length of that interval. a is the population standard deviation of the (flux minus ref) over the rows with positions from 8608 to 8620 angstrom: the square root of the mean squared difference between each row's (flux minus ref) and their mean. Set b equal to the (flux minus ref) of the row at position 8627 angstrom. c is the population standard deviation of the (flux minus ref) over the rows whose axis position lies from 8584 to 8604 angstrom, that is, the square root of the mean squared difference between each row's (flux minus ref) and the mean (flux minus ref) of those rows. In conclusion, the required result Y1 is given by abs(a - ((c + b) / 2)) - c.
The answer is -0.2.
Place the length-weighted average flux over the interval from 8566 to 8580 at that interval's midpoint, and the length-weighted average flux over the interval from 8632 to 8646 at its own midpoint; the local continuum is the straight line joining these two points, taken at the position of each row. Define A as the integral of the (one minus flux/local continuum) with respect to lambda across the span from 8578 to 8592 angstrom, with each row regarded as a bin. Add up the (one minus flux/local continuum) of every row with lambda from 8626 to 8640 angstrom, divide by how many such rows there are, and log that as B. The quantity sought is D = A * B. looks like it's -0.0015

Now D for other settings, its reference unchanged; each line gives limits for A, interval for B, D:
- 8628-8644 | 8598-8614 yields 0.0026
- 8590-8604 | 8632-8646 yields 0.0000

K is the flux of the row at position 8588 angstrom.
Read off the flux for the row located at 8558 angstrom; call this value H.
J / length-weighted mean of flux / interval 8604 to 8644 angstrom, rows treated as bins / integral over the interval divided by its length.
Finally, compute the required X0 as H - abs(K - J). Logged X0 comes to 12.4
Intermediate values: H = 12.8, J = 13.4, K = 13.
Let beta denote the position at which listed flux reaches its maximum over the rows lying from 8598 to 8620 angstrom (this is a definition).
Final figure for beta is 8606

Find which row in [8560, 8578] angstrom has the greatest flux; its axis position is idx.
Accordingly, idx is 8564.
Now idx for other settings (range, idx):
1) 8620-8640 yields 8636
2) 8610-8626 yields 8612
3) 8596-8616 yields 8606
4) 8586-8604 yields 8594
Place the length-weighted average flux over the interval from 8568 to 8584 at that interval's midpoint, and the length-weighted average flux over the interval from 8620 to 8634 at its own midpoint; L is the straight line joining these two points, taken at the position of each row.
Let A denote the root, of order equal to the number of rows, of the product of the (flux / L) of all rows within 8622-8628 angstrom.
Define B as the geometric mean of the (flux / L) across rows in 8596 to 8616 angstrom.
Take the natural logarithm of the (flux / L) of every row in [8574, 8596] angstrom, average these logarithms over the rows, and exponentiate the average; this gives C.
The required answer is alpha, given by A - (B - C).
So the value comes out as 0.93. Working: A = 0.966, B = 1.03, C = 1.00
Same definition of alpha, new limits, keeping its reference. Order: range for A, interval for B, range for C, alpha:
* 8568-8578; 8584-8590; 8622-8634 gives 0.99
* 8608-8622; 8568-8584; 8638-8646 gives 1.02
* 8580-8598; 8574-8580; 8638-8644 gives 1.04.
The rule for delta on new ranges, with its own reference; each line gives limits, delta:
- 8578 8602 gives 8594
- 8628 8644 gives 8636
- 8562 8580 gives 8564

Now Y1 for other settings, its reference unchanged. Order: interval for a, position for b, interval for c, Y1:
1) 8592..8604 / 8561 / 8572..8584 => 0.0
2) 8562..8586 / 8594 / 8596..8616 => -0.4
